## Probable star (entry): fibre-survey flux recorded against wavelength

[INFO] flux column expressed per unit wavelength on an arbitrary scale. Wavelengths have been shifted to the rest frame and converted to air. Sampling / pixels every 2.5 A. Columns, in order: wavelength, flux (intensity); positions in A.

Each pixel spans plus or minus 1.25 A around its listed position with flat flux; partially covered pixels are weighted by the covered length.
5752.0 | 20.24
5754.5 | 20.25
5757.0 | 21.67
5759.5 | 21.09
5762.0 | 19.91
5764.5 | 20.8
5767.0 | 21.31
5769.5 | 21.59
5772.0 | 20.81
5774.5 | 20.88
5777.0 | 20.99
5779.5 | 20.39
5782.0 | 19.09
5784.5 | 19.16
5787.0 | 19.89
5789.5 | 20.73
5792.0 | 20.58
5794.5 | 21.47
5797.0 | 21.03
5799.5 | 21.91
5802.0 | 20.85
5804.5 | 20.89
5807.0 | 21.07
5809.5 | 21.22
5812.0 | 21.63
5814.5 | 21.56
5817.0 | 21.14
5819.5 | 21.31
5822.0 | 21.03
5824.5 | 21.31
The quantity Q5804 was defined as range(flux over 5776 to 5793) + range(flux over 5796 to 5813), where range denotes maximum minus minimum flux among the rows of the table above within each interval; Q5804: 3.0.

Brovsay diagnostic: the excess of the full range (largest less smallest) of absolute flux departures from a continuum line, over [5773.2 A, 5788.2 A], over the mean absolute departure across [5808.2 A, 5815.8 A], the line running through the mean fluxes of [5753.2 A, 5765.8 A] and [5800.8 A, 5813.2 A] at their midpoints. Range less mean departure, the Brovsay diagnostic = 1.5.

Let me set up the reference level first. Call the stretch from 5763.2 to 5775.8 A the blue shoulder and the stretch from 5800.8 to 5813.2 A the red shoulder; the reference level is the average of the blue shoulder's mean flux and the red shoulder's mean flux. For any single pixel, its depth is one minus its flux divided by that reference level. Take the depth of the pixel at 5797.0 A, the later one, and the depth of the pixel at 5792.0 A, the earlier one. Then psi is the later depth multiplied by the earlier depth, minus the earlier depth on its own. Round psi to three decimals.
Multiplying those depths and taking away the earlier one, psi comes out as -0.025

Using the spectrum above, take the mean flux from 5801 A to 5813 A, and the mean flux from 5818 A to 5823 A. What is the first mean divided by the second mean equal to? 1.00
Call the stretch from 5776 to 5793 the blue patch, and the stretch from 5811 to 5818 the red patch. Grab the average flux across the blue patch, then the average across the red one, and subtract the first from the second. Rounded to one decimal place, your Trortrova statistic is 1.3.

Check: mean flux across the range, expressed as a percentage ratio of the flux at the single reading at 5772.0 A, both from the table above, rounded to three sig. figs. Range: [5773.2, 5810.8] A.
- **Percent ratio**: 99.4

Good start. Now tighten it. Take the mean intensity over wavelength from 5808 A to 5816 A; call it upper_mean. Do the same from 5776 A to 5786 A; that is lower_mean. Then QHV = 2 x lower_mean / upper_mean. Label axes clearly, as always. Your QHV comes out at 1.854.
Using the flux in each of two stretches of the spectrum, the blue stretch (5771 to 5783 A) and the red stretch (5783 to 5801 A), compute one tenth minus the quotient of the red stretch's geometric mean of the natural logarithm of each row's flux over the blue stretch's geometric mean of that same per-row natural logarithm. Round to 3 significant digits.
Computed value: -0.904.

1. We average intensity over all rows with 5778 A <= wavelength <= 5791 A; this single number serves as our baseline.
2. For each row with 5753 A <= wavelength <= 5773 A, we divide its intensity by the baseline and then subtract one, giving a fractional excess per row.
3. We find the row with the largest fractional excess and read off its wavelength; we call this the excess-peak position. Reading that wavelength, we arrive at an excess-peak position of 5757.0 A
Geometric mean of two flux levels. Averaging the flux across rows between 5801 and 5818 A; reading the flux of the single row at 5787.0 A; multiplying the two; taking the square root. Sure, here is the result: 20.53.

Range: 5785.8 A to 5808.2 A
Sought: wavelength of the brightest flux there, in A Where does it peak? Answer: 5799.5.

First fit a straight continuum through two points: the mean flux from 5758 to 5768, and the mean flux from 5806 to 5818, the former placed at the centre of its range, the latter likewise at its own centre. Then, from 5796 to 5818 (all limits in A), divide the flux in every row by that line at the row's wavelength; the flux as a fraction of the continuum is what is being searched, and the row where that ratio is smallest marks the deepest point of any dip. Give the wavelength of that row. 5802.0 A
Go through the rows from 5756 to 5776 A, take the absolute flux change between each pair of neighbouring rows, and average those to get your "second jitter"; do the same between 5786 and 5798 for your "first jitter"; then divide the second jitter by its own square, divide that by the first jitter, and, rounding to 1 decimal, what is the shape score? 2.8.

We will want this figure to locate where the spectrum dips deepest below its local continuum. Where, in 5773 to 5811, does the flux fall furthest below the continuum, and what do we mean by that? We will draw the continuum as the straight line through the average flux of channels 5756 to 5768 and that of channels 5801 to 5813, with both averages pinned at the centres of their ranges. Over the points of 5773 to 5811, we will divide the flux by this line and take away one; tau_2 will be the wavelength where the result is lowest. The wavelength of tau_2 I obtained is 5782.0 A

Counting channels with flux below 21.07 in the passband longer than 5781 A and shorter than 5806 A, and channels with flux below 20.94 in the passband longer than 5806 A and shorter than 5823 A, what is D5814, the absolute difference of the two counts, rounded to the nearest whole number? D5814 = 8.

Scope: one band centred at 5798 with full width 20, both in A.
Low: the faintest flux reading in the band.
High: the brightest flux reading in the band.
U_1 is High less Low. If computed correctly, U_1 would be 1.3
